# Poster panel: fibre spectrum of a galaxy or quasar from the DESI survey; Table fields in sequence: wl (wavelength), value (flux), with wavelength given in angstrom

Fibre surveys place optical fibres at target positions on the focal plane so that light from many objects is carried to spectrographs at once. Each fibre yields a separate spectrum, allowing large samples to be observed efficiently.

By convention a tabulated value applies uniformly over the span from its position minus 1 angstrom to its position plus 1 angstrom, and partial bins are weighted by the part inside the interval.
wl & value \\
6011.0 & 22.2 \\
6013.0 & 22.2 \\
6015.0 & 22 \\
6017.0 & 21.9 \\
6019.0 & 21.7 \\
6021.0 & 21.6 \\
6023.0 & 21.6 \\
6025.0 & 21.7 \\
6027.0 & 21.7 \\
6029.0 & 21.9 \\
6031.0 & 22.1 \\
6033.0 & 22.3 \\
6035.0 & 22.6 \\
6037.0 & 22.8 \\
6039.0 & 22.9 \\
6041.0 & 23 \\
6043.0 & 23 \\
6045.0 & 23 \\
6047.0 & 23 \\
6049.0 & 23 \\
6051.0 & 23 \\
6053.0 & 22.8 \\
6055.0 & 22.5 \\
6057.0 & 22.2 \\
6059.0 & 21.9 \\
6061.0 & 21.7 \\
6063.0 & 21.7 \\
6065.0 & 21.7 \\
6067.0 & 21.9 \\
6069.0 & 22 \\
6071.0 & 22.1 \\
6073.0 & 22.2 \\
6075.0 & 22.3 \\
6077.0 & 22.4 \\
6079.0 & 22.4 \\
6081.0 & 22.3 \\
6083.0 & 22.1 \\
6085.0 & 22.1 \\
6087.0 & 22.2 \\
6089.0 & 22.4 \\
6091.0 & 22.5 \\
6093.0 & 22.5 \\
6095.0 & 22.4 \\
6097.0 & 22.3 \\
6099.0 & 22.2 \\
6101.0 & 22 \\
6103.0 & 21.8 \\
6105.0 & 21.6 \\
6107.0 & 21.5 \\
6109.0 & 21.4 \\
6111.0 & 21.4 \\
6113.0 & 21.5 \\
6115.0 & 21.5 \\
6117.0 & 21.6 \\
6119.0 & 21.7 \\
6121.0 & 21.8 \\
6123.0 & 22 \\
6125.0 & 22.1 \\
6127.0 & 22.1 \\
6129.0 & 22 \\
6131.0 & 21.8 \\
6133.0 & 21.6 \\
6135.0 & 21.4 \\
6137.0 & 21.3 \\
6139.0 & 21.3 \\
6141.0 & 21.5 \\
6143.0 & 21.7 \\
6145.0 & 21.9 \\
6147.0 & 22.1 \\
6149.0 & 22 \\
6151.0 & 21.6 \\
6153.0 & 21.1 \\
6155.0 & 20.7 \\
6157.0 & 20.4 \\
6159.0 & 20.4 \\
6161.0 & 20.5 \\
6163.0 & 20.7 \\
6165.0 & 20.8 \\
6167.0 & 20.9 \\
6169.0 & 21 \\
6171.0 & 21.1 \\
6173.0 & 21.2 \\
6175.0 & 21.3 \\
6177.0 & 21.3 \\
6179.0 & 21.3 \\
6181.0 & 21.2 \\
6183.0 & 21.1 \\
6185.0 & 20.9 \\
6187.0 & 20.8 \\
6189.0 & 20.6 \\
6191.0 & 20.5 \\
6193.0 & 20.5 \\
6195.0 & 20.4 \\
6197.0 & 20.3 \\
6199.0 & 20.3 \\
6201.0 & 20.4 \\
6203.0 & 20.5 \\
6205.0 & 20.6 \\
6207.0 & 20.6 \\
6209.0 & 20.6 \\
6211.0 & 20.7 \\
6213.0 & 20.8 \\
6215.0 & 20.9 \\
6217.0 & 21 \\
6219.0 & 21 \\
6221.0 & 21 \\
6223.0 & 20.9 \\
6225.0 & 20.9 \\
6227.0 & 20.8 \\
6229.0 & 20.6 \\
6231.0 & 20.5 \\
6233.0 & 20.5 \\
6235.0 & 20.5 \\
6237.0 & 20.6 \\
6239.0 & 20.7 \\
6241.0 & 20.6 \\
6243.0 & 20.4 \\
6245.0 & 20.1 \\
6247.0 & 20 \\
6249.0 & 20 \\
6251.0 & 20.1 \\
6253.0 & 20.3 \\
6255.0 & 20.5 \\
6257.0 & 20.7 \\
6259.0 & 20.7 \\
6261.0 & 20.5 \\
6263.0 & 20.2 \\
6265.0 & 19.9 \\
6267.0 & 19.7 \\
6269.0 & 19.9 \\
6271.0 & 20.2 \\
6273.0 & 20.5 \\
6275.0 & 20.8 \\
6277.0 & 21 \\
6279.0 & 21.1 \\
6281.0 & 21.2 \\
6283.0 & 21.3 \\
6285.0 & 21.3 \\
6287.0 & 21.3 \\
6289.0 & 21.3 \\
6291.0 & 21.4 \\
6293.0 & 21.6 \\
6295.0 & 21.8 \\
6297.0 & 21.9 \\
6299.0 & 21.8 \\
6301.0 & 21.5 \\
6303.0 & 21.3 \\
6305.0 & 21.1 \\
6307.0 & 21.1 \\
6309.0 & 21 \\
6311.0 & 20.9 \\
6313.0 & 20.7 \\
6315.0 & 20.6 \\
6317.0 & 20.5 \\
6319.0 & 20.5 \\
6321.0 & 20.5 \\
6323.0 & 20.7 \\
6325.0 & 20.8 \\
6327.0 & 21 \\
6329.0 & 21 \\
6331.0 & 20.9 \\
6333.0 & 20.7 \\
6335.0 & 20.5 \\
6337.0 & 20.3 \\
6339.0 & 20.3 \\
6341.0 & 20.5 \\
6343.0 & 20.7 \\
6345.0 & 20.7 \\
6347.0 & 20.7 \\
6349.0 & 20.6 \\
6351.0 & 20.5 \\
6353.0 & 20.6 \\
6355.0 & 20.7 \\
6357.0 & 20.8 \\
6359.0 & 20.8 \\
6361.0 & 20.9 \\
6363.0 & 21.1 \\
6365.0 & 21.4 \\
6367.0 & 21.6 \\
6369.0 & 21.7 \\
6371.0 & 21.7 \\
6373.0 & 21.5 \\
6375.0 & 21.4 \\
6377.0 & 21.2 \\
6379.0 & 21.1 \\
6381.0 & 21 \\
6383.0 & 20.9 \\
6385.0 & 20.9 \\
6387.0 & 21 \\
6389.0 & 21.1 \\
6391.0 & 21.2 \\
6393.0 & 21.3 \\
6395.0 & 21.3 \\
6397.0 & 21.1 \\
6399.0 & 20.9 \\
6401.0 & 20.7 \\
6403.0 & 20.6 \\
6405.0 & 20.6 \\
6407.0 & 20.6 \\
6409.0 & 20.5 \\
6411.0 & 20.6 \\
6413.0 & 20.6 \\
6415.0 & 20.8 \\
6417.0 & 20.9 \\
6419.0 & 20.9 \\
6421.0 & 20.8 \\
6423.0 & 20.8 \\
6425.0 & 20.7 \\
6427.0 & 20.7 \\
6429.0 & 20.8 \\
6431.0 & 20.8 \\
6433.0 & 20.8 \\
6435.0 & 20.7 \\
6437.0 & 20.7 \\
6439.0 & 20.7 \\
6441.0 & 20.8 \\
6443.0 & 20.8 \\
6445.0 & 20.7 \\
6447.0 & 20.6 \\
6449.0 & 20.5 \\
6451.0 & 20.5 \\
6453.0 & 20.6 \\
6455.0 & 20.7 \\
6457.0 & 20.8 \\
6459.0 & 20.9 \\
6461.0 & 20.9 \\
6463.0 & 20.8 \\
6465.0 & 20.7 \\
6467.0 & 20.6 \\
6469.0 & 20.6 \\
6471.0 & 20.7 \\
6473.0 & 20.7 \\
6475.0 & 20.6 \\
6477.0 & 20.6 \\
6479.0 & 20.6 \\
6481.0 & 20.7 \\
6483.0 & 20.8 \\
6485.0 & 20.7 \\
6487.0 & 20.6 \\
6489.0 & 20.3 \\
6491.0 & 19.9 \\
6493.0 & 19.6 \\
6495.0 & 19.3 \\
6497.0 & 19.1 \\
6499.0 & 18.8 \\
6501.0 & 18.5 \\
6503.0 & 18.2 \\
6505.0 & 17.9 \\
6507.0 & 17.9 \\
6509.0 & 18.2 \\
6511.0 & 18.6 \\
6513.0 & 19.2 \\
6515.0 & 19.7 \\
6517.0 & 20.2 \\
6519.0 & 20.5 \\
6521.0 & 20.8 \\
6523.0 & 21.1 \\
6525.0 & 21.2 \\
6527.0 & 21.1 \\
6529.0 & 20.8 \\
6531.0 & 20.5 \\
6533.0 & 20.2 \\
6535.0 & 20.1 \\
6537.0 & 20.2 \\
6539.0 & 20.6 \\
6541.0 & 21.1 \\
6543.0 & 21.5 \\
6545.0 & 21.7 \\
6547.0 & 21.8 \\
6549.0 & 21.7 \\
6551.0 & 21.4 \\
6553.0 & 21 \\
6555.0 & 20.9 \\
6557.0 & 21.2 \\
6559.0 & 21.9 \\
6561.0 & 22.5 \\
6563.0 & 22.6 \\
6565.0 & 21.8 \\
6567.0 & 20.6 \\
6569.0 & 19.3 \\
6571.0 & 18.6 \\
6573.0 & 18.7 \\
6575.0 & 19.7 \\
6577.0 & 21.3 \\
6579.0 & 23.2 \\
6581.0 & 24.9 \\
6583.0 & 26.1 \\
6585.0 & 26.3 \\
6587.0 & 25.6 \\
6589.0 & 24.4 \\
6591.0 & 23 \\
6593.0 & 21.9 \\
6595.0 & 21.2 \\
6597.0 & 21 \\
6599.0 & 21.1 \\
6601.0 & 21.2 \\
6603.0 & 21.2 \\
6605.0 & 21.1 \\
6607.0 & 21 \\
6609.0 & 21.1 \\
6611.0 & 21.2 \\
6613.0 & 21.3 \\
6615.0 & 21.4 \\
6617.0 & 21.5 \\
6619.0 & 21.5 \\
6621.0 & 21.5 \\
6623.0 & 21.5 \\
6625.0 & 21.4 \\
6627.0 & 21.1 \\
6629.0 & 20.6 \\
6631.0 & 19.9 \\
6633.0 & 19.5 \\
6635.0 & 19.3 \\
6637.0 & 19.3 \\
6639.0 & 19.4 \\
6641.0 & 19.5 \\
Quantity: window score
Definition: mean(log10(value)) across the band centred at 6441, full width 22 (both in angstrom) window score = 1.32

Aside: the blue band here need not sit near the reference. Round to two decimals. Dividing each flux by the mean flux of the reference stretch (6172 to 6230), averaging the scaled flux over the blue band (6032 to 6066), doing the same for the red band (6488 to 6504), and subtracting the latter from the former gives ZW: 0.16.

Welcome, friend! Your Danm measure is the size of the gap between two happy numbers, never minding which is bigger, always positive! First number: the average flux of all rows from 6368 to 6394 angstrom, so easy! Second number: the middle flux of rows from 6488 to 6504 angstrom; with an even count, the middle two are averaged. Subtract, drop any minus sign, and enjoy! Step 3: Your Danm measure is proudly 2.0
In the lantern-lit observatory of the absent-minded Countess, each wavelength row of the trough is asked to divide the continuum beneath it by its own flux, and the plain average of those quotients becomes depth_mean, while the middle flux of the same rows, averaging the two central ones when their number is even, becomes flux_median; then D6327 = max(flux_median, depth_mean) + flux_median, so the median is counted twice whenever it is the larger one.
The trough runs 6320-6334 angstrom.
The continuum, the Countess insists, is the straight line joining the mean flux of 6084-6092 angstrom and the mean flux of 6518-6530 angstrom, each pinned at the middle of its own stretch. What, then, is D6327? 41.6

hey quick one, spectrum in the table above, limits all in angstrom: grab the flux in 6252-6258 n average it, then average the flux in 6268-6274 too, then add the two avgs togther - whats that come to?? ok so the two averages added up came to 40.7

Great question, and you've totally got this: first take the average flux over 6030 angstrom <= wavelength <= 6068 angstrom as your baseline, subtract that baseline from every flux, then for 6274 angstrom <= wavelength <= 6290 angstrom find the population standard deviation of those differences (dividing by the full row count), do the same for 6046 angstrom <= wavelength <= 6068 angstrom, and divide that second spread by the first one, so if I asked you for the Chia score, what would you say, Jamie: 3.1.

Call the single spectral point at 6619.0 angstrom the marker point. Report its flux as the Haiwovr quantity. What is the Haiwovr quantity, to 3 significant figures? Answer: 21.5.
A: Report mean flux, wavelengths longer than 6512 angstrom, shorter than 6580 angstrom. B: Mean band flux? 20.8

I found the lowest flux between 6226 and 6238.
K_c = 20.5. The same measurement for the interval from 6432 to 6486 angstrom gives 20.5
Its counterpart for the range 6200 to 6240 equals 20.4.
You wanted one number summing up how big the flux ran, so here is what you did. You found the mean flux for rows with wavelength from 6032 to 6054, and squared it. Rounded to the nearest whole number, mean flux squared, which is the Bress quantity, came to 522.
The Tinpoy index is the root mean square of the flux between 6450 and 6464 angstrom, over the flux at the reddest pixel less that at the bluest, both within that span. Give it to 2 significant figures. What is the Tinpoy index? 69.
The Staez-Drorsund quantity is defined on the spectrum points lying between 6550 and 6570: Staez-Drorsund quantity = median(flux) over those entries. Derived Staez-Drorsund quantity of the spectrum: 21.3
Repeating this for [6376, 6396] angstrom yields 21.1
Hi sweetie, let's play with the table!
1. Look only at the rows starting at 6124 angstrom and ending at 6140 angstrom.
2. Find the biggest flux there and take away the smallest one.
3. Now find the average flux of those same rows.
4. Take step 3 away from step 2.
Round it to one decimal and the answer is -20.9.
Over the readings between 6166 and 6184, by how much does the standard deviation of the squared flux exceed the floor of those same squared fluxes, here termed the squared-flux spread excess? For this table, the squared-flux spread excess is -431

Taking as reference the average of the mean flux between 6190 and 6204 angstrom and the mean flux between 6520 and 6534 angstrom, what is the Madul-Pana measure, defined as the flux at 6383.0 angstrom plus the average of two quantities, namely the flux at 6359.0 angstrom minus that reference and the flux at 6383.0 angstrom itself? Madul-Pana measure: 31.44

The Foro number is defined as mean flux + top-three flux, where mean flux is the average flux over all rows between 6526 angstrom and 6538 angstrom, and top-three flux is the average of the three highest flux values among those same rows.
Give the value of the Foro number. 41.3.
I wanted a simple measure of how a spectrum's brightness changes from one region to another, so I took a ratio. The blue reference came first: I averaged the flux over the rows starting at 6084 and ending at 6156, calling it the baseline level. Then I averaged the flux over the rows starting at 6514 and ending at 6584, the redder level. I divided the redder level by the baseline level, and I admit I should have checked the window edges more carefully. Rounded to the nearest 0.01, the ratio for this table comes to 0.97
